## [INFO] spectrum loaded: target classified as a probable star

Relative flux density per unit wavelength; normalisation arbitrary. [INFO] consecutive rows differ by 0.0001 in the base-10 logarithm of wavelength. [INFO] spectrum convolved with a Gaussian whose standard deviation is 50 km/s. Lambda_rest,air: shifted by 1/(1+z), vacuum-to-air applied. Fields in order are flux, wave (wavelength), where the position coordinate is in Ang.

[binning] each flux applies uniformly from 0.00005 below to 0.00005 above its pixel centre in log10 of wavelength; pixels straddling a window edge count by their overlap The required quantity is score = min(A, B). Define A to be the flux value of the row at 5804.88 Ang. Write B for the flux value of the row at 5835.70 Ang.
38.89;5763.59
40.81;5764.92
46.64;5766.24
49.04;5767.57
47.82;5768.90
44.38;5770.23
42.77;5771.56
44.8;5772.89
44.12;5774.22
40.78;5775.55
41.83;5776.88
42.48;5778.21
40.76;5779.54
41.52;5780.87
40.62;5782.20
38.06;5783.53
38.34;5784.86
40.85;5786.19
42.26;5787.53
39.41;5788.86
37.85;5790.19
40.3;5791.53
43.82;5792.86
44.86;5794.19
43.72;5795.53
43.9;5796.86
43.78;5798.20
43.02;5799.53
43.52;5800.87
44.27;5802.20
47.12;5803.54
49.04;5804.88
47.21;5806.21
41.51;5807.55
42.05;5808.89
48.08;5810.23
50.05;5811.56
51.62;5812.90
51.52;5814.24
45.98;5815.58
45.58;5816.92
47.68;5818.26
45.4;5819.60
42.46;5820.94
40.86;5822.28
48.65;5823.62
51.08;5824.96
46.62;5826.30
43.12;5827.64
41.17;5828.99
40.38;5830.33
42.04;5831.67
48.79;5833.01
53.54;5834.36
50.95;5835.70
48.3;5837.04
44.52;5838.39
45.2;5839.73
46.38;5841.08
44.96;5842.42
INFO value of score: 49.0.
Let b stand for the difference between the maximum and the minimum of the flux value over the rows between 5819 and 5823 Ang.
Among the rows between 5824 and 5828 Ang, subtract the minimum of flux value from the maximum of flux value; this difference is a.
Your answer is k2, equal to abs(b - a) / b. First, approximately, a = 8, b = 5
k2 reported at 0.75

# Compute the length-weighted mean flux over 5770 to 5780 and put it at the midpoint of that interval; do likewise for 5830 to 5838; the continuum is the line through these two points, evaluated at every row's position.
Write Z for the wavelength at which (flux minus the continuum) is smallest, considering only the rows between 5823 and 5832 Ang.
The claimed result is 5830.33 Ang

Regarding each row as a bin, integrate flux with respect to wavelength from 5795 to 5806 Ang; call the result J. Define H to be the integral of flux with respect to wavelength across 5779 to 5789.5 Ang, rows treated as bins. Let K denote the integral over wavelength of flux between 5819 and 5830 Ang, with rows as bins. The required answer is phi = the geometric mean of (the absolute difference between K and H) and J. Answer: 186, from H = 422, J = 494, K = 493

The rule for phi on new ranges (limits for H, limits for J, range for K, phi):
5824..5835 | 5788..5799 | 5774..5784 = 207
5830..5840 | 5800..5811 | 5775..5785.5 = 148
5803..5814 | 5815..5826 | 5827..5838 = 84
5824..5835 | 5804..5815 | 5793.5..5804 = 145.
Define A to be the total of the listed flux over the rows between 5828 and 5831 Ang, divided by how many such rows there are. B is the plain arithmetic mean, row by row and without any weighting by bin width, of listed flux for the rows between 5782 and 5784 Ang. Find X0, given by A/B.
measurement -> 1.04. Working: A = 41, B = 39.3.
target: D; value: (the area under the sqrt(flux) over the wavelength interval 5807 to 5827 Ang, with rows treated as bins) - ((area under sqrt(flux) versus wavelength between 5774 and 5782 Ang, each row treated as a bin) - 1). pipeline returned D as 86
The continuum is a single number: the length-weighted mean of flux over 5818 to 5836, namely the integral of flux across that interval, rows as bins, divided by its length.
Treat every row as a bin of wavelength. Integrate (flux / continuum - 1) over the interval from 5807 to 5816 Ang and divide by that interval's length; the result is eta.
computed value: 0.035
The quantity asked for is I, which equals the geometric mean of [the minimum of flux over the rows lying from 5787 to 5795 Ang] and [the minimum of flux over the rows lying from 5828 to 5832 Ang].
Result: 39.1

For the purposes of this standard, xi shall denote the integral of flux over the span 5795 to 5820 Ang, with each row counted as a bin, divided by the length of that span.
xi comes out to 46.1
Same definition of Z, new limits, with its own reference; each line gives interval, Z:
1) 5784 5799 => 5790.19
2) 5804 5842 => 5830.33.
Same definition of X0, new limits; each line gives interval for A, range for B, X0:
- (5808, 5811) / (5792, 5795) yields 1.02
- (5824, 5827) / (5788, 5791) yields 1.26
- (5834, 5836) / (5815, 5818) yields 1.14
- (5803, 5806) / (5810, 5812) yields 0.98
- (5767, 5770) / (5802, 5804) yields 1.06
